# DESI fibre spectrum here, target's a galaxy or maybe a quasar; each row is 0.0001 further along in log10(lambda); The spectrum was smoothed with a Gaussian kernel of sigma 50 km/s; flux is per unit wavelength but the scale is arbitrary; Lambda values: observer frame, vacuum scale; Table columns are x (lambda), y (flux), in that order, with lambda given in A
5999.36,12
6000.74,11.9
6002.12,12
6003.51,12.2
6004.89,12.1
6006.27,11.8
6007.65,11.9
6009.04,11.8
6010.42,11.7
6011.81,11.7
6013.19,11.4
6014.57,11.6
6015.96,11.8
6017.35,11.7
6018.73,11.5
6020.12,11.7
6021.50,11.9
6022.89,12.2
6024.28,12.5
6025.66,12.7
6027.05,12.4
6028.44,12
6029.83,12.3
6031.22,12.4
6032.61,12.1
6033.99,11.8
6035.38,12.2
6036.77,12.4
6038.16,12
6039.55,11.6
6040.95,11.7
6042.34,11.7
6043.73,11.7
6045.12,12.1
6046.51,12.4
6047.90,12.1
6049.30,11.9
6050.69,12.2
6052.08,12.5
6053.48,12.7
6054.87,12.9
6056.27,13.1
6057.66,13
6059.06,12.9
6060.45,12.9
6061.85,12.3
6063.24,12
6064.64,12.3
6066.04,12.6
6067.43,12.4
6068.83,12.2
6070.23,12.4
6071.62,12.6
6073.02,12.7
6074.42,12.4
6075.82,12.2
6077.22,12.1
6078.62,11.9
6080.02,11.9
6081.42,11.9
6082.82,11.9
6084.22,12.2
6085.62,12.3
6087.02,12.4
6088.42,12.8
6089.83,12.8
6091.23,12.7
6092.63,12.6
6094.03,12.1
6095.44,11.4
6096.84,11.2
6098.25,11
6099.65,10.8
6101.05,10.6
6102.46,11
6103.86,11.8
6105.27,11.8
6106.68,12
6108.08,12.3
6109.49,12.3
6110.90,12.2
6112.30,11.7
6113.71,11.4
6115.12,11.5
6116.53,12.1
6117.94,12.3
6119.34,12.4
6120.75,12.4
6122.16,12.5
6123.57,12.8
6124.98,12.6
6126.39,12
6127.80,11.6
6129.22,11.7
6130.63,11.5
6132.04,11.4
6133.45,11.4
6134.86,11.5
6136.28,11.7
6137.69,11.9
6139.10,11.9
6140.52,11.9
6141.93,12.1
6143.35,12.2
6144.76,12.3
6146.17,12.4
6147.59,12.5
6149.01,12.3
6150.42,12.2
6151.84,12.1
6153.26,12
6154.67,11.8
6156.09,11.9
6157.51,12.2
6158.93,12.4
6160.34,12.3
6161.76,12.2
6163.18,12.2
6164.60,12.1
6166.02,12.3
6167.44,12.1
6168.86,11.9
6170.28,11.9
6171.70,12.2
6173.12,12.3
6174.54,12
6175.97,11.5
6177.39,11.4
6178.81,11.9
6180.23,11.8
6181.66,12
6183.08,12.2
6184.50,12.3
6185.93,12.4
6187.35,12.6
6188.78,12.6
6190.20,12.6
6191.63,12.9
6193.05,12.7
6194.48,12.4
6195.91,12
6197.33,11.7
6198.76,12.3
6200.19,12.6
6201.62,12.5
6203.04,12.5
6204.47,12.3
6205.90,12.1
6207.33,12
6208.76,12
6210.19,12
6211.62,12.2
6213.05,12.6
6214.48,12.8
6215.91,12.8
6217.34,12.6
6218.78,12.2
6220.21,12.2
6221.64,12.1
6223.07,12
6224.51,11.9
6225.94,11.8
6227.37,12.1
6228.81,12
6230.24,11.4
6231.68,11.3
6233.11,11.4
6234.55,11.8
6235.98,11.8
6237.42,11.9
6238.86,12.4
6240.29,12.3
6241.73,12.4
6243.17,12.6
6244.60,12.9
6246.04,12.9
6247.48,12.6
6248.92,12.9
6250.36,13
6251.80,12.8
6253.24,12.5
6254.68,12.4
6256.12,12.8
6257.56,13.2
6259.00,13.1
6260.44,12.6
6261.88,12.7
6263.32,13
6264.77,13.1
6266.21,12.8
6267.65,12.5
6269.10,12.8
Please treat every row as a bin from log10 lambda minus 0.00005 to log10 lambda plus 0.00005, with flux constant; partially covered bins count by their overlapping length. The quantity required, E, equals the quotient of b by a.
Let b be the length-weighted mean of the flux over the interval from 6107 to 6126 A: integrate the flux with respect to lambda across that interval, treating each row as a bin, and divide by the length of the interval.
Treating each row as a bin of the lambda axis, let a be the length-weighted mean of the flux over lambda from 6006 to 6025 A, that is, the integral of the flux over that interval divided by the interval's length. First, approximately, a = 11.8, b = 12.2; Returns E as 1.03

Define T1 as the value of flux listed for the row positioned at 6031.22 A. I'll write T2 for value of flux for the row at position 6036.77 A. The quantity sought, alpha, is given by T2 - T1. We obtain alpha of 0.0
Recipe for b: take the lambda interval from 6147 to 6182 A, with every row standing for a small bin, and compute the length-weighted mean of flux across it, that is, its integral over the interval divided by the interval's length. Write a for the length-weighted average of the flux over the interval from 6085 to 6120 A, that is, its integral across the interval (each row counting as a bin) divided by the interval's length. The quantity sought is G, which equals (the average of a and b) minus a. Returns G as 0.079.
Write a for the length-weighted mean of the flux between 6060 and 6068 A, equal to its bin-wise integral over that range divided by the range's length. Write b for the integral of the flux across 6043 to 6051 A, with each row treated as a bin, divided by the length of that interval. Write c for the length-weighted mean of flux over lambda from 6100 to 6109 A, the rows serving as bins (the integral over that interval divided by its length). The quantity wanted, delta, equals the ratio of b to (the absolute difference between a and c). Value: 14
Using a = 12.4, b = 12.1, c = 11.57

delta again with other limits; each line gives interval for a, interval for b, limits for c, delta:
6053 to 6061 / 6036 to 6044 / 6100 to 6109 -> 9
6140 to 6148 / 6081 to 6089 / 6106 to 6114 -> 57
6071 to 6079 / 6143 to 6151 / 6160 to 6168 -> 95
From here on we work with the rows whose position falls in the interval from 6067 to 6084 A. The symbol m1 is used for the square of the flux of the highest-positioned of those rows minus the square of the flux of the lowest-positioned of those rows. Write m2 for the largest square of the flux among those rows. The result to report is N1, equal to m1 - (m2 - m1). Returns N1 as -186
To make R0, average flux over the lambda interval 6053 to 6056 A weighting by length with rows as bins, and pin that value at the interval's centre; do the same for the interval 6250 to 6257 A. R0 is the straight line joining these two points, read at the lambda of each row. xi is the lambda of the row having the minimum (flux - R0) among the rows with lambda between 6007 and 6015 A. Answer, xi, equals 6013.19 A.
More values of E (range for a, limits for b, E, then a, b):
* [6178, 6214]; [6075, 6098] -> 0.99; 12.3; 12.1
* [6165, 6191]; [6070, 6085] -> 1.01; 12.1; 12.2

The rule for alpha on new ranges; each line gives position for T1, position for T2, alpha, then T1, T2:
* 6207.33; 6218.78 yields 0.2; 12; 12.2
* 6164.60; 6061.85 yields 0.2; 12.1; 12.3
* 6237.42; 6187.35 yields 0.7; 11.9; 12.6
